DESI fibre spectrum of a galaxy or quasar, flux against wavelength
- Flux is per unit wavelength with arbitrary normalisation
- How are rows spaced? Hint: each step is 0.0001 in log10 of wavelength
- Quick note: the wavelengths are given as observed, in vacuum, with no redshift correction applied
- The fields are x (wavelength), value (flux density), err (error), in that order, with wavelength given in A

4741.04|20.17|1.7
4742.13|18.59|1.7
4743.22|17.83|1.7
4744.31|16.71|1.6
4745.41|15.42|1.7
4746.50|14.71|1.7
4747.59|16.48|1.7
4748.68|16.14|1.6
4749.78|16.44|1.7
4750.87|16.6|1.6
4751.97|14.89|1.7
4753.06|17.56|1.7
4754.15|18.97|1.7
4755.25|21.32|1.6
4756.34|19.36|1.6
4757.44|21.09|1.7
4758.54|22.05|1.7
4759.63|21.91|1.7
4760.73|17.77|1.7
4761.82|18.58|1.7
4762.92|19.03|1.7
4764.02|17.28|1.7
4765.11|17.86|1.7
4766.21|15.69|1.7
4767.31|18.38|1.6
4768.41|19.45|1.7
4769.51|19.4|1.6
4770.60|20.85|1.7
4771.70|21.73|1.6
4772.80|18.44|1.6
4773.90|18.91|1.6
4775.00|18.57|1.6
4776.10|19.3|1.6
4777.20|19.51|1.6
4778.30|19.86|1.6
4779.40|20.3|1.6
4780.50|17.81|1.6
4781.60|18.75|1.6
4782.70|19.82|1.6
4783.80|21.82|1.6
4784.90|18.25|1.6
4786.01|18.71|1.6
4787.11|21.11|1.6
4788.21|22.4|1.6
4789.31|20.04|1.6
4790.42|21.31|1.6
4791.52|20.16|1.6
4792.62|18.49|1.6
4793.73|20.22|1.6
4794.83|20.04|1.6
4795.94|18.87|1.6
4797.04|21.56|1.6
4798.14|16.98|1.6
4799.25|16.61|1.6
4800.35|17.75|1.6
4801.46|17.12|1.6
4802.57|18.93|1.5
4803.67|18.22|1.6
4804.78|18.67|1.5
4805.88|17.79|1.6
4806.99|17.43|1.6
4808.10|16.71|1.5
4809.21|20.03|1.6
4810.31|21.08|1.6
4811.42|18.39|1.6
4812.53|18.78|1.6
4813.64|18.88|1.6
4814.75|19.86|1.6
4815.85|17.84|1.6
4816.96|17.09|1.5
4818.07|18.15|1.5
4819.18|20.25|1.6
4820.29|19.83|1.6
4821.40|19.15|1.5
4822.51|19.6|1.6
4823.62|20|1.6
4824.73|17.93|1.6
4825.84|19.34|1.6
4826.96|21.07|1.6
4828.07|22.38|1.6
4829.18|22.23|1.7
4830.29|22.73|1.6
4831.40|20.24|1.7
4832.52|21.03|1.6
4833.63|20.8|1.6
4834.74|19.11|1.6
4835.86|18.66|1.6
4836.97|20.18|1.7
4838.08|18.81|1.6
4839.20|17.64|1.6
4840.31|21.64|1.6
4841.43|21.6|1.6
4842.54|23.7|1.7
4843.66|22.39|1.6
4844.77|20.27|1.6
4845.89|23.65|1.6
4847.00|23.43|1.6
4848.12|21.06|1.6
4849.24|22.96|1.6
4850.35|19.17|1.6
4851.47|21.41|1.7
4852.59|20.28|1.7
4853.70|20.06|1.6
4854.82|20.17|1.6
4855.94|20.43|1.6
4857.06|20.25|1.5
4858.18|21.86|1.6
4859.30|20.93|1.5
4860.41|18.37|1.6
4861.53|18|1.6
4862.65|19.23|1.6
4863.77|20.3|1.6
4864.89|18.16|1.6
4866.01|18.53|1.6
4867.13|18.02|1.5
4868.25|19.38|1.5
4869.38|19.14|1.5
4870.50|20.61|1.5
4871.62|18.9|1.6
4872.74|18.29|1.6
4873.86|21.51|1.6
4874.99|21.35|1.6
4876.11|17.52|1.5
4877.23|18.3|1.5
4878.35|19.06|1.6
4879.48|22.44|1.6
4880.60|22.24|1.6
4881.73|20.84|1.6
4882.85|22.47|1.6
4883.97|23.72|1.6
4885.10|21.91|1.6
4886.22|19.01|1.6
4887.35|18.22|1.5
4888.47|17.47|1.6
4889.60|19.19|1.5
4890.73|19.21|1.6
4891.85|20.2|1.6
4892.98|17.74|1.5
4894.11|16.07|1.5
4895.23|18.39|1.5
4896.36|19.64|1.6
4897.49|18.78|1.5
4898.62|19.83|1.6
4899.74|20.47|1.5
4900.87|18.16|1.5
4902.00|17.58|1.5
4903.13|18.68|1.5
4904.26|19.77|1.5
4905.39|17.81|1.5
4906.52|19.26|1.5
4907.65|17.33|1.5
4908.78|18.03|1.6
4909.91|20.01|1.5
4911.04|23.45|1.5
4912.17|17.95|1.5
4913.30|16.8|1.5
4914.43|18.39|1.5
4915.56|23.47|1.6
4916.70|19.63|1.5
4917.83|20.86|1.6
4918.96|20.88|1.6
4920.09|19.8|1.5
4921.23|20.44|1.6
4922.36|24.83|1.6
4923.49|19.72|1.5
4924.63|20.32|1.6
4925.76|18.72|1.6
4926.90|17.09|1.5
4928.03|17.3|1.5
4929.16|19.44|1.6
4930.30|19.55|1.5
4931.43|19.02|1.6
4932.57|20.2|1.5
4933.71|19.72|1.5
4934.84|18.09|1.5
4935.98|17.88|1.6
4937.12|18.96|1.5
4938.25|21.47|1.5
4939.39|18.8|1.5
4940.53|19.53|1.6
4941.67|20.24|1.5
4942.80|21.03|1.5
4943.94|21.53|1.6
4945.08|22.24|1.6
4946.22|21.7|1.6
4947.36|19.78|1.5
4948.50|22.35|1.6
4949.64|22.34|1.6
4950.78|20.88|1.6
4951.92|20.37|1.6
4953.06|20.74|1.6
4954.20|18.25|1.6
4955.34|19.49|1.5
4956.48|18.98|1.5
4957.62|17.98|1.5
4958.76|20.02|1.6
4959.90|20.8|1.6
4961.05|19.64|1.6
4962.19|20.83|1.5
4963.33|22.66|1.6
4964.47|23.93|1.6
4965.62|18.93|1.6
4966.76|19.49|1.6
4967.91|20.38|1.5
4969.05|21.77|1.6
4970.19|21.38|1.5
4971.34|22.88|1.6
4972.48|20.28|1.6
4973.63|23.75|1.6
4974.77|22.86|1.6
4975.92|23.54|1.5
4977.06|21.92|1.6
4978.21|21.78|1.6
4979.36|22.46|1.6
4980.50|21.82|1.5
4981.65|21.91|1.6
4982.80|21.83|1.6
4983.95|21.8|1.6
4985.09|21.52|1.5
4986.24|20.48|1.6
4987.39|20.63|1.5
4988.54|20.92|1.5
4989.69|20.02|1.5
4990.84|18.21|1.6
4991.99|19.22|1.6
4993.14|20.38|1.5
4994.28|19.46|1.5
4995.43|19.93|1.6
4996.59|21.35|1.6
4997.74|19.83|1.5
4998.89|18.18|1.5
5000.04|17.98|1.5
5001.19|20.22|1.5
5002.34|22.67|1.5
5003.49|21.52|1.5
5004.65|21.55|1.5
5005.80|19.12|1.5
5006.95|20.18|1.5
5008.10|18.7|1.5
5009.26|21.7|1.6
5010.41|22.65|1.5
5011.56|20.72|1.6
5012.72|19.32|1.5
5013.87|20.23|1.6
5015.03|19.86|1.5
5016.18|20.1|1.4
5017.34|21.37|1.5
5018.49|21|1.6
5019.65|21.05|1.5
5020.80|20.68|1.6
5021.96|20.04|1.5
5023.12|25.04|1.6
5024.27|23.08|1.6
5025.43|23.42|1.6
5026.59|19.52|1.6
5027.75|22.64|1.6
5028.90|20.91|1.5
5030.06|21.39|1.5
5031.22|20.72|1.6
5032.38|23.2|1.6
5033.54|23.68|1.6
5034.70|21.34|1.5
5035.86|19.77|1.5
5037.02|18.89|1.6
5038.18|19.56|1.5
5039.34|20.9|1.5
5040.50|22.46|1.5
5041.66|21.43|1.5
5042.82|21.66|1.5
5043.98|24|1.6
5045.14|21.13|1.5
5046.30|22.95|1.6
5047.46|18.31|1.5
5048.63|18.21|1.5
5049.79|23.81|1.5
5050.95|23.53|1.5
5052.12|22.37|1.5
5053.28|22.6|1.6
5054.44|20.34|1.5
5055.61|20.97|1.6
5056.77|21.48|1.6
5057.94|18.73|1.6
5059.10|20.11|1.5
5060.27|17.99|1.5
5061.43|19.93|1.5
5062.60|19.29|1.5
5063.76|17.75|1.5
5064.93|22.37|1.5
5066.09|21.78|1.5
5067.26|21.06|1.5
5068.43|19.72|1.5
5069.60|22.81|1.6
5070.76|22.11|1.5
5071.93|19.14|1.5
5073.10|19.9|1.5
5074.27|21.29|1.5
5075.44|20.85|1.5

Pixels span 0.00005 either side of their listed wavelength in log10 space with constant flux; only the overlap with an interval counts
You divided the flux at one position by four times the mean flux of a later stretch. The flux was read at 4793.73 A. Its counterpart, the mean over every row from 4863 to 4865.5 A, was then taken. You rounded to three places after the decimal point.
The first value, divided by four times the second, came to 0.263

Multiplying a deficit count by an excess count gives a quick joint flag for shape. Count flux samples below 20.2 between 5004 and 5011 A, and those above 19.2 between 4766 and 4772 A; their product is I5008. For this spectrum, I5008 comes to 12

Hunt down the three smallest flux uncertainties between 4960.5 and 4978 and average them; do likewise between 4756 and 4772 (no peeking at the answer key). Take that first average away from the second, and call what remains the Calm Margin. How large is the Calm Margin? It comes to 0.10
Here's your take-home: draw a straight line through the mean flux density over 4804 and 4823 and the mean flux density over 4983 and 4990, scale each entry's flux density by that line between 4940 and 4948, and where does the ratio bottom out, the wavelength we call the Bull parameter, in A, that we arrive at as 4940.53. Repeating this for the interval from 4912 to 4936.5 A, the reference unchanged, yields 4913.30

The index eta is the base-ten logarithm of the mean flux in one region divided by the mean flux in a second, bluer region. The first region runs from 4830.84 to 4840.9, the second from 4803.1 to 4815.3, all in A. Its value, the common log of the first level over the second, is 0.024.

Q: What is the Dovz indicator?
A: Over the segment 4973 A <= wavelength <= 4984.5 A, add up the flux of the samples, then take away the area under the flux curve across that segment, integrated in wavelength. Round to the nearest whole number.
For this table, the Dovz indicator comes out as -33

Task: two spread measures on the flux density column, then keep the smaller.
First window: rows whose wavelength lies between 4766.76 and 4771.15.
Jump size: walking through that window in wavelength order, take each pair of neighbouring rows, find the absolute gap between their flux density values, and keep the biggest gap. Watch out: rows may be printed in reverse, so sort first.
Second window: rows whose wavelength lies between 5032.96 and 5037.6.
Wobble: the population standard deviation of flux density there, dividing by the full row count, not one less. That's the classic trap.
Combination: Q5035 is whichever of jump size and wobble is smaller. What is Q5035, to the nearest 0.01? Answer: 1.45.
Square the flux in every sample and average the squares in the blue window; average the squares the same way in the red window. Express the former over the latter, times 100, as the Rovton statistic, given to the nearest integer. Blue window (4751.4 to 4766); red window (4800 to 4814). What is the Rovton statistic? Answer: 107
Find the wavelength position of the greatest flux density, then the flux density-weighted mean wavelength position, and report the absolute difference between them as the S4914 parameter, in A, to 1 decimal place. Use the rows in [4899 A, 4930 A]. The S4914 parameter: 7.8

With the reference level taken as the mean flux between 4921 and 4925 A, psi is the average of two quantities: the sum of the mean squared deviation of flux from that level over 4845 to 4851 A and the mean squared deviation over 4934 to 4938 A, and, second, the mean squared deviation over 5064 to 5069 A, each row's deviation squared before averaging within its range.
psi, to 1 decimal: 6.9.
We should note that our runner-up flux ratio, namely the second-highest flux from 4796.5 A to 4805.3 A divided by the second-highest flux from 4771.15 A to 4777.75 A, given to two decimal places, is 0.97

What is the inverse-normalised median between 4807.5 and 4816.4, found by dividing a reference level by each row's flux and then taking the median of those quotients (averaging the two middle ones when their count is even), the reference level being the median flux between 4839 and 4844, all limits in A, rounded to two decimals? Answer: 1.15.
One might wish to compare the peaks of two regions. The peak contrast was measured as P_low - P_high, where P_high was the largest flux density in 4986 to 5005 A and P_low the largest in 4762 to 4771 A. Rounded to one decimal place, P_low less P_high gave -1.8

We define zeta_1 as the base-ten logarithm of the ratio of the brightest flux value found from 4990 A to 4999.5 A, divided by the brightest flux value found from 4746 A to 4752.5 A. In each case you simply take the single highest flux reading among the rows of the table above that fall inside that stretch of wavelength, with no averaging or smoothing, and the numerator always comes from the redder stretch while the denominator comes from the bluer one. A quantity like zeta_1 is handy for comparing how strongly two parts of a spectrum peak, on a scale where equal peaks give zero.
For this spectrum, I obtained 0.11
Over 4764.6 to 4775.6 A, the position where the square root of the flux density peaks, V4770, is 4771.70 A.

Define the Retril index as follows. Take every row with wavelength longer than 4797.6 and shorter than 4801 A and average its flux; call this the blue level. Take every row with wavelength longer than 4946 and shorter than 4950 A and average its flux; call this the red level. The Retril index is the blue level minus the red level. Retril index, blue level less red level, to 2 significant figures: -4.4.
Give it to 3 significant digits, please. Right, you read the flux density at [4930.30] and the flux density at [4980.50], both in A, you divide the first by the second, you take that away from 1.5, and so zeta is 0.604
